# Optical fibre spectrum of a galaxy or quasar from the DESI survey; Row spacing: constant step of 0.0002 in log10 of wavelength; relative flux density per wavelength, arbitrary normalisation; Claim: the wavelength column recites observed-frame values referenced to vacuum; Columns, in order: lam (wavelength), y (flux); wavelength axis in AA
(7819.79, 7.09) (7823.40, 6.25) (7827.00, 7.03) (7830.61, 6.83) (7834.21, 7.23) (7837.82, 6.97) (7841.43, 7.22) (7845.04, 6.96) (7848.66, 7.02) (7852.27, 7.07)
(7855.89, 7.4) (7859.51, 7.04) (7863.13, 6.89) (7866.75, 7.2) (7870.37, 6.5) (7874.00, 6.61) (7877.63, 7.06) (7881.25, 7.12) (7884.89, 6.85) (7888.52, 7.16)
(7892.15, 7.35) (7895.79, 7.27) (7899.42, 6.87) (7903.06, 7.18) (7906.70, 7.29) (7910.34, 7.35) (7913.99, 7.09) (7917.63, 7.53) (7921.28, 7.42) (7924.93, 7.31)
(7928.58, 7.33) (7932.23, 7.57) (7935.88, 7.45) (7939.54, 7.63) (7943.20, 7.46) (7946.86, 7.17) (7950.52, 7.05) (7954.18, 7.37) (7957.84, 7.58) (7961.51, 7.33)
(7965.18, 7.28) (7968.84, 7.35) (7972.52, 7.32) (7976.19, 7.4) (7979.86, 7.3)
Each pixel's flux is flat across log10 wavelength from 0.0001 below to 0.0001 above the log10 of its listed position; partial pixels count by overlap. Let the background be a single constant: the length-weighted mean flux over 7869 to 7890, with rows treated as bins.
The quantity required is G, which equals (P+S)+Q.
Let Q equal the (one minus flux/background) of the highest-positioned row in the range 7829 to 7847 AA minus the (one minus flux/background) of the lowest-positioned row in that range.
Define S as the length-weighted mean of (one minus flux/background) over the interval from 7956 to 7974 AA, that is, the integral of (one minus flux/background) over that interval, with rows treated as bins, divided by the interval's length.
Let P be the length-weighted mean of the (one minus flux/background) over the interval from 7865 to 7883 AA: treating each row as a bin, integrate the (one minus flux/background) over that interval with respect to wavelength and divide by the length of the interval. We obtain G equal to -0.09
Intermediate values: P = -0.002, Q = -0.02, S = -0.071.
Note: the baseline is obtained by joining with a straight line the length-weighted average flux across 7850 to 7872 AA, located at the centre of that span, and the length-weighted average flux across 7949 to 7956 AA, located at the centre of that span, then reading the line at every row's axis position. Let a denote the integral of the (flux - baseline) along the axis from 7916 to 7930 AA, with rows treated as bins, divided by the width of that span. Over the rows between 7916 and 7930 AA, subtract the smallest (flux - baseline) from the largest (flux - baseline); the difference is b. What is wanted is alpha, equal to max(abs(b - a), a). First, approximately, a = 0.24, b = 0.24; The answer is 0.24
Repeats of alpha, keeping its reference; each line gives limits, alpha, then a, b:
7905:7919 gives 0.26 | 0.18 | 0.43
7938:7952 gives 0.48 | 0.13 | 0.60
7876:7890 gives 0.33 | -0.03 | 0.30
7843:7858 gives 0.30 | 0.11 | 0.42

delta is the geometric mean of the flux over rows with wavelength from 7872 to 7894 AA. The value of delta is 7.02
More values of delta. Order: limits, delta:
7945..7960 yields 7.29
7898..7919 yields 7.22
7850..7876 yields 6.95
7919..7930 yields 7.35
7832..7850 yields 7.08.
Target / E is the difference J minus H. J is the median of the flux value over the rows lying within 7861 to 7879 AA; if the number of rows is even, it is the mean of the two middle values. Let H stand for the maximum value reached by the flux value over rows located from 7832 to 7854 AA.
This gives -0.3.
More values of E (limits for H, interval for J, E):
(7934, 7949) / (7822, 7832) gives -0.8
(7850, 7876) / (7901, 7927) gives -0.1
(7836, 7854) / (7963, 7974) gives 0.1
